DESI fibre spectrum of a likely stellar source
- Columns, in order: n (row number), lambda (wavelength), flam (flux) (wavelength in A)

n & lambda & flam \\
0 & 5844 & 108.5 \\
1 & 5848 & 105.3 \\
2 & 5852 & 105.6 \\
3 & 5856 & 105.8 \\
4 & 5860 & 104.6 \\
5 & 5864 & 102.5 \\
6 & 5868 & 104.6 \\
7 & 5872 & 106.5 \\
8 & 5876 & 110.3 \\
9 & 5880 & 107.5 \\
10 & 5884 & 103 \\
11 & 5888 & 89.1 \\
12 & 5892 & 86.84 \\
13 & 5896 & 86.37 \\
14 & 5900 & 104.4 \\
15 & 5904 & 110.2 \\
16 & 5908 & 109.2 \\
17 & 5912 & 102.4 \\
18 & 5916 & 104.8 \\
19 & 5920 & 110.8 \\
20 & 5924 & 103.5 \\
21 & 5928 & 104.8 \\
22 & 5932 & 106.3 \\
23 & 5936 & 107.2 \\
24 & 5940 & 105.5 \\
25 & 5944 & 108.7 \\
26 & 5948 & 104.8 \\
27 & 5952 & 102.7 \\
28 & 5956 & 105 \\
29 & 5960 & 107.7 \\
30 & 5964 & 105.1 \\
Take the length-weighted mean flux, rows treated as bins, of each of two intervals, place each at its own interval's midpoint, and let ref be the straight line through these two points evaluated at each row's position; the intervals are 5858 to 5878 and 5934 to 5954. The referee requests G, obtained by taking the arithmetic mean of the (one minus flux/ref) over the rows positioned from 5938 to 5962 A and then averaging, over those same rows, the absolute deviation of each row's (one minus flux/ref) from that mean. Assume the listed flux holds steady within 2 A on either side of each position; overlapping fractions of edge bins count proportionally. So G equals 0.016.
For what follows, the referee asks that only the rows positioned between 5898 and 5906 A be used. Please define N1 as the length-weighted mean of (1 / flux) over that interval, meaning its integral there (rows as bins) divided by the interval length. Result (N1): 0.0093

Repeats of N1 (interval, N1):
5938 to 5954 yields 0.0095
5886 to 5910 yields 0.0104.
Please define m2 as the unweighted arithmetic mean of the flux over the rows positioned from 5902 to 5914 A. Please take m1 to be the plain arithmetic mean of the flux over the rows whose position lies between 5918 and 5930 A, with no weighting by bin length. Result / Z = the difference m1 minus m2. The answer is -1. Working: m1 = 106.4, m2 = 107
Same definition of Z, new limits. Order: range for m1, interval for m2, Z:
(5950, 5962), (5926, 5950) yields -1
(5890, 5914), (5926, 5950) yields -6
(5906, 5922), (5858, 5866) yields 3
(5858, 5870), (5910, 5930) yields -1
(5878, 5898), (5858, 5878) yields -11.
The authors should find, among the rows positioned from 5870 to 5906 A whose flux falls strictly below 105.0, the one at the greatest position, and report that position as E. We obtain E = 5900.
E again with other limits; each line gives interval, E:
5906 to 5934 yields 5928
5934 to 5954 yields 5952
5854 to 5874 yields 5868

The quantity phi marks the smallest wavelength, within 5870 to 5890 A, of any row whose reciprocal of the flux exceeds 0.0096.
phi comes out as 5884 A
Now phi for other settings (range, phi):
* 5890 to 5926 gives 5892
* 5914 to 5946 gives 5924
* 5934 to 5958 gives 5952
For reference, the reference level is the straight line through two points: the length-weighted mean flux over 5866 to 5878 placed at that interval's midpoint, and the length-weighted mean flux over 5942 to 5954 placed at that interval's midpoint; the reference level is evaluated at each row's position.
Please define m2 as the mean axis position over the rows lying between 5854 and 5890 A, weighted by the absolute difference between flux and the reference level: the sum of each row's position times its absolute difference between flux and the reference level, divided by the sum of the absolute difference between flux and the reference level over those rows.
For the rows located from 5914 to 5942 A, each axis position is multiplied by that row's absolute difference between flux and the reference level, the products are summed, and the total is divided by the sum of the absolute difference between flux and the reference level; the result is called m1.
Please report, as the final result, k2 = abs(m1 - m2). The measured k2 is 45.6 A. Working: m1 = 5923.9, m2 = 5878.2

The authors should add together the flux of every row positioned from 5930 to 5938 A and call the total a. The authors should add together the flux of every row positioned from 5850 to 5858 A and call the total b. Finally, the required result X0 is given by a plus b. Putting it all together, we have 425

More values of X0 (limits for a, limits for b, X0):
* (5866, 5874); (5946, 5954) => 419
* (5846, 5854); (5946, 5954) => 418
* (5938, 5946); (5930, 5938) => 428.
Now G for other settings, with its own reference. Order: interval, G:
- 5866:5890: 0.047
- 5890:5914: 0.084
